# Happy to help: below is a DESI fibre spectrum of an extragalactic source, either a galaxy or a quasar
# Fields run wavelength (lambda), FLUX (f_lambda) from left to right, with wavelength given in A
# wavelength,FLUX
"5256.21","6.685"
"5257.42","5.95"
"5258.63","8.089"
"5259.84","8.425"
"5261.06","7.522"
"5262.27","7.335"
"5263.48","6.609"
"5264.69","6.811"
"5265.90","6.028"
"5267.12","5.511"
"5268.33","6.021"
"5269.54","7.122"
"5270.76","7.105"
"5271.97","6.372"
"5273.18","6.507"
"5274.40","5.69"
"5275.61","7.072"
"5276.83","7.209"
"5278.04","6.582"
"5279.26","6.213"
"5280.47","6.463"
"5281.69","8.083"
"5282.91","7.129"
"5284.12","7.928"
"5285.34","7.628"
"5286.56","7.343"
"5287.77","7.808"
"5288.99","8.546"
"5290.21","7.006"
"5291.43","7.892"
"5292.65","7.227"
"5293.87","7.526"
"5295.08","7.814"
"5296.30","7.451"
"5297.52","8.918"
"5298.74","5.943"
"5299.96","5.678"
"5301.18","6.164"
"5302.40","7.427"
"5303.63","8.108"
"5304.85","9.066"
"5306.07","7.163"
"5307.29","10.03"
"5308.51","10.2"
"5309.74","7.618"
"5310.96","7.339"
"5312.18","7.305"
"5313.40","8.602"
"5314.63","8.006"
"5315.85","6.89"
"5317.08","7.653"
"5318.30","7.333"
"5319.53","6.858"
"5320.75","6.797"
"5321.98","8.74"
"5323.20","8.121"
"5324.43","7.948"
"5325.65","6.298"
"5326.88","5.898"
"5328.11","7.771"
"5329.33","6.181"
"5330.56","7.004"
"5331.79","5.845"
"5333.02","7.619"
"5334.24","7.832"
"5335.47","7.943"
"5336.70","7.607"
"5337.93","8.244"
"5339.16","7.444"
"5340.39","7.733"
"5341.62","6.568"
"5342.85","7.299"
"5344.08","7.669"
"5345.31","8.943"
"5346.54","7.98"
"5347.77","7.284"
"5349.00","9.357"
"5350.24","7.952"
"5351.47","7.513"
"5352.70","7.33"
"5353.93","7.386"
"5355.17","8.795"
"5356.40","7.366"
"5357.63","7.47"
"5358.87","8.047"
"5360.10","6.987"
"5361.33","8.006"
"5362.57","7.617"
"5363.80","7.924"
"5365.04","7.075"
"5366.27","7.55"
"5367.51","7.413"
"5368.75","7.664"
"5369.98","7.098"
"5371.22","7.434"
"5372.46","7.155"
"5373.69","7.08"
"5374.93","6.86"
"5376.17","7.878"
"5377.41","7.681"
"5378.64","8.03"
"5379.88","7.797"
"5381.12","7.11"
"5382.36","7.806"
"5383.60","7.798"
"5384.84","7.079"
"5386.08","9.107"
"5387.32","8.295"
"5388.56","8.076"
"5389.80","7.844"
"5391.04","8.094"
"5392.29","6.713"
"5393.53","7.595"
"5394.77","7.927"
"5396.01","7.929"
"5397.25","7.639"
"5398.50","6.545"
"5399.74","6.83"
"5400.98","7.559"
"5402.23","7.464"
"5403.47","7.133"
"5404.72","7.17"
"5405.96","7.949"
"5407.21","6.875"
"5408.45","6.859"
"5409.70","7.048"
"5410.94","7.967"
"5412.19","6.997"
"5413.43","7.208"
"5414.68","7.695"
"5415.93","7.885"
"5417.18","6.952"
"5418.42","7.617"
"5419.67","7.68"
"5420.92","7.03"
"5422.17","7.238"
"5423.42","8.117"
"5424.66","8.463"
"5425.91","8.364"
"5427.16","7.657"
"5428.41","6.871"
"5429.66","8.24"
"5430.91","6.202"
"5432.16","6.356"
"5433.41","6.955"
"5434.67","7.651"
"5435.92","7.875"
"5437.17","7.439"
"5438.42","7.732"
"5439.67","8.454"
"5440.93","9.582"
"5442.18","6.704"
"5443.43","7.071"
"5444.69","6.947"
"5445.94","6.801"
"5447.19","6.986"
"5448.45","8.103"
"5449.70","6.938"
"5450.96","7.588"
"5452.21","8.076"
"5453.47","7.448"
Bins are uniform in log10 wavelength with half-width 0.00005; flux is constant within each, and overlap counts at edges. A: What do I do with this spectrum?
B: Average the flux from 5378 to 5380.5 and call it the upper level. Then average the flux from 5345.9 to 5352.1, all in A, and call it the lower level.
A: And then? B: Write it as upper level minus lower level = -0.1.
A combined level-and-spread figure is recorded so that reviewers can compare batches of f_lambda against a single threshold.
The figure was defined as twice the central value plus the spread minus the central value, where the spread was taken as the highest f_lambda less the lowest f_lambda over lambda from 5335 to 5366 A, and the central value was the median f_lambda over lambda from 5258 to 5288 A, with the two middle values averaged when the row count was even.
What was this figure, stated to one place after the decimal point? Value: 9.9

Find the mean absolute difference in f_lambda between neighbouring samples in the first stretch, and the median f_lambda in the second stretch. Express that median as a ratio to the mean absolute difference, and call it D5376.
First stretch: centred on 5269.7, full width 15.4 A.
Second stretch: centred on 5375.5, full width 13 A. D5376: 12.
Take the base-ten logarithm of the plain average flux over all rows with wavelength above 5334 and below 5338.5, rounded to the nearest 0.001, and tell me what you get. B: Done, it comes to 0.898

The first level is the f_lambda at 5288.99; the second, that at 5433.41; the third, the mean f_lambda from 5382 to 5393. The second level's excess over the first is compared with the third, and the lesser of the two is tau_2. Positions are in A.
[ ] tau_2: -1.6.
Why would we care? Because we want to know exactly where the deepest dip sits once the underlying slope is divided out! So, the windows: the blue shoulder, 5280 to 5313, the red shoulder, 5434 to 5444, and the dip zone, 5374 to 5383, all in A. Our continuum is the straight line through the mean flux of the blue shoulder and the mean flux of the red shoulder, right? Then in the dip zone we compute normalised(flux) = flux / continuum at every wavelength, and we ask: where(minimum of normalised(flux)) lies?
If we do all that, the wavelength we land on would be 5374.93 A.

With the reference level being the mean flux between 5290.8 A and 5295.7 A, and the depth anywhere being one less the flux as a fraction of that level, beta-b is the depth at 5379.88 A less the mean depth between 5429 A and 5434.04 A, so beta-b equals -0.113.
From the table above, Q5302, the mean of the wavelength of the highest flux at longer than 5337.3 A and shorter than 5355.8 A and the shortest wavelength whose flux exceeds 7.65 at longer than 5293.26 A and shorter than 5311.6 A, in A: 5322.0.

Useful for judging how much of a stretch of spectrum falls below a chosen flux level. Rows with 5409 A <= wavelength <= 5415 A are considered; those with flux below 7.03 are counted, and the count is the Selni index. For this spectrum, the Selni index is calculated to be 1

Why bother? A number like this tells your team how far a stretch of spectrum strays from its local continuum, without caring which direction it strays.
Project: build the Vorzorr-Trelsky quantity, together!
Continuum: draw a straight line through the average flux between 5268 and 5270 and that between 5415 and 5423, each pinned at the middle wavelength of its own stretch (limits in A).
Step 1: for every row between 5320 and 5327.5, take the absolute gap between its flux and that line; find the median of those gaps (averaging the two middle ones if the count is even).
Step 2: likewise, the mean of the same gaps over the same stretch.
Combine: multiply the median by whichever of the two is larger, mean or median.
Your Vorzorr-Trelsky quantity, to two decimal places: 1.06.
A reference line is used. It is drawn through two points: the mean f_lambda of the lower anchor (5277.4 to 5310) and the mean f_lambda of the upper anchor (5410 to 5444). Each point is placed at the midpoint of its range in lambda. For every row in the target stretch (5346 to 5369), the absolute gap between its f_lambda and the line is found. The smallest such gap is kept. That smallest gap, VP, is 0.02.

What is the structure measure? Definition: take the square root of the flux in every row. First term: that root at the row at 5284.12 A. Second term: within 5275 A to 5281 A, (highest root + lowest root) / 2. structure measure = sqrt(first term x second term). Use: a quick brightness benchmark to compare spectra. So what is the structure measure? 2.70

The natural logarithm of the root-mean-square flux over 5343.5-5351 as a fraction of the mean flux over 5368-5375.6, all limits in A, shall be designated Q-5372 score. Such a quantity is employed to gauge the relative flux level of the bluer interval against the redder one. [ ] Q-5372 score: 0.13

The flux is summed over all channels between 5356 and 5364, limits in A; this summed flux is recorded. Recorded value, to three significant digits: 53.4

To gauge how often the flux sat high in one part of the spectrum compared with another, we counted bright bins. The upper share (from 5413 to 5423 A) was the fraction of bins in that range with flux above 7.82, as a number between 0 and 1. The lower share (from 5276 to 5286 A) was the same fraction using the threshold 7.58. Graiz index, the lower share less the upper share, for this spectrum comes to 0.25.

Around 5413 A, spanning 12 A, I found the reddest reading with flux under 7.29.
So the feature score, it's 5417.18 A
